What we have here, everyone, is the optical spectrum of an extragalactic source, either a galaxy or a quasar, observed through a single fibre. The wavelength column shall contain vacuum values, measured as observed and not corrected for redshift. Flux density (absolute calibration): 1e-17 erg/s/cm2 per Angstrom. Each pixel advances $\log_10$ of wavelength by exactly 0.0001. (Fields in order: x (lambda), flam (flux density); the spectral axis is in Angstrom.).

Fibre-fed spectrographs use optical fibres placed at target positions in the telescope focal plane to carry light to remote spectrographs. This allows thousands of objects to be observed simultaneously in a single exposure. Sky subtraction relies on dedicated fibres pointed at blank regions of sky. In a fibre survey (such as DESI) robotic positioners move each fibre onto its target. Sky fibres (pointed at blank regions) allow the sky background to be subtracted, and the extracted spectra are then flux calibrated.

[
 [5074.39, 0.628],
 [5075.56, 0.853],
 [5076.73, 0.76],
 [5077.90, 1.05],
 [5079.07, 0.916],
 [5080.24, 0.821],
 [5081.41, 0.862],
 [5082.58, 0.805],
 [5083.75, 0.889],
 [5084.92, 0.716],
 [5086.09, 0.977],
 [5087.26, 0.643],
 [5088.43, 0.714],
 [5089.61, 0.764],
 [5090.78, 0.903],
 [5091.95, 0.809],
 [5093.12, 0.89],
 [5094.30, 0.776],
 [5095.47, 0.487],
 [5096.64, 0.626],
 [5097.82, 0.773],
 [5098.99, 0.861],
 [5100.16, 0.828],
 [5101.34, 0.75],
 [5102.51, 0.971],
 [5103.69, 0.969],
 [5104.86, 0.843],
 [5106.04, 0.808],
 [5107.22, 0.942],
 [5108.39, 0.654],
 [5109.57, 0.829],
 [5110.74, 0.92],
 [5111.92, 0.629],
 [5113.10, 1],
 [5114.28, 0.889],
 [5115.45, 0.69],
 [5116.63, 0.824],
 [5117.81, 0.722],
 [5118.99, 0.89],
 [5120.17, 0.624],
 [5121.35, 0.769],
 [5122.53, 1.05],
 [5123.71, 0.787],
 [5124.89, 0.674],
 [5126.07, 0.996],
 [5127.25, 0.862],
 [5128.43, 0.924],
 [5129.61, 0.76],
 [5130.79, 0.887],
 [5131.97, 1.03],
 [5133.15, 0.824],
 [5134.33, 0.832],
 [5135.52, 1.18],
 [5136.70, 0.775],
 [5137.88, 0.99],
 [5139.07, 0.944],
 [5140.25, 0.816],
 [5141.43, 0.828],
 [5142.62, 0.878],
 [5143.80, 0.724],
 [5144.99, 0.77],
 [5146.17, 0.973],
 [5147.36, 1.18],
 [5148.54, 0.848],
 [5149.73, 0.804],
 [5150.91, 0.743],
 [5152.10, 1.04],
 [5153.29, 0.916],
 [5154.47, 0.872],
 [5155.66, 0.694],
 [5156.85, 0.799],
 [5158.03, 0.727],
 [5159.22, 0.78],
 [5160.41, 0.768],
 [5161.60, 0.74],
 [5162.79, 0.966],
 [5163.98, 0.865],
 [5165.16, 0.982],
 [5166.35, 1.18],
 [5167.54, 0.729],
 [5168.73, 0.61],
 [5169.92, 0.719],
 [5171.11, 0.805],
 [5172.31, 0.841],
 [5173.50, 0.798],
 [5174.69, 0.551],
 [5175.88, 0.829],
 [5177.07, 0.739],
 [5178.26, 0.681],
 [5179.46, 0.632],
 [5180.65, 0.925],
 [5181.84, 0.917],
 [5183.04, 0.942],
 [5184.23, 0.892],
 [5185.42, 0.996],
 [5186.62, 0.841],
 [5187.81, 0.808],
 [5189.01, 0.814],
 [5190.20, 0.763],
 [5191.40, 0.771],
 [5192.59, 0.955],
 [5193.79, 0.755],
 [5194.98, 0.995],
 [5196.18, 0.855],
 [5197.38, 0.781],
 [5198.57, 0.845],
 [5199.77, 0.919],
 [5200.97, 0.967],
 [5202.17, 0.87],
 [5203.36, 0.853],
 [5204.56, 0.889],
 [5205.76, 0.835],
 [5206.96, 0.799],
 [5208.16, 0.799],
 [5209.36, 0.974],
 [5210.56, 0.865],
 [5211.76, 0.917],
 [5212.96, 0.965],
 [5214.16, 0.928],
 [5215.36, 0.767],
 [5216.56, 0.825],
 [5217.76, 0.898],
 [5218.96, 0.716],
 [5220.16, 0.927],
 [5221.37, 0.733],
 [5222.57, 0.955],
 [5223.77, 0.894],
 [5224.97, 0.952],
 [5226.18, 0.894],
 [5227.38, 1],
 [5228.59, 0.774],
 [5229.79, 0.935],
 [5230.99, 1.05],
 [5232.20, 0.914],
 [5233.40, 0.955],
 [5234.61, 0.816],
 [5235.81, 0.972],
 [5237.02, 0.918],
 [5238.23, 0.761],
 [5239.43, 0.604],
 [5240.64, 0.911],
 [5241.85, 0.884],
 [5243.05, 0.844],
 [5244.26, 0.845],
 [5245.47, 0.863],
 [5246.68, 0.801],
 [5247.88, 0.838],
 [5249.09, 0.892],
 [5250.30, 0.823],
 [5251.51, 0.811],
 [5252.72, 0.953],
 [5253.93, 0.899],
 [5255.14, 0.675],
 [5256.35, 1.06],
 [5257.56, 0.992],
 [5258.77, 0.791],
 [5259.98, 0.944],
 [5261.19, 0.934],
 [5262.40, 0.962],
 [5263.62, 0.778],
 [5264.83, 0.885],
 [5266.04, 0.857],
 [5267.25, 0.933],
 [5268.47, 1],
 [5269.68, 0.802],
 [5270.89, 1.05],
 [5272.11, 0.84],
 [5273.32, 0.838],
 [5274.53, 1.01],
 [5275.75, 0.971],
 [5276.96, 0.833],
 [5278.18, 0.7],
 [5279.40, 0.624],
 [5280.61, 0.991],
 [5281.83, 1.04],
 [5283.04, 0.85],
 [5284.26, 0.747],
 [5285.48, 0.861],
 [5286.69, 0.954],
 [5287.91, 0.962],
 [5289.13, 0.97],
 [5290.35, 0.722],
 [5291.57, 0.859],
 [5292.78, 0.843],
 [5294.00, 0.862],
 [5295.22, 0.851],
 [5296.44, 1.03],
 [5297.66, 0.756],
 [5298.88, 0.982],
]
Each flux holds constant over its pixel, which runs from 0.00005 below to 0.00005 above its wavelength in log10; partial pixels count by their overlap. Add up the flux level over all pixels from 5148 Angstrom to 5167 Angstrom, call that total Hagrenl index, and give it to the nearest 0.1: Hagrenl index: 13.7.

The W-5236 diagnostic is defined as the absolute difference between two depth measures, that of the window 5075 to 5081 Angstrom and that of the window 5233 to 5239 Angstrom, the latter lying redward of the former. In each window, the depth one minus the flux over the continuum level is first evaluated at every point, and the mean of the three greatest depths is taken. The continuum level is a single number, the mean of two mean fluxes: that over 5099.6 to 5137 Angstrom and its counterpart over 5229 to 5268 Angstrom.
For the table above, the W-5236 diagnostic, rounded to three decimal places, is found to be 0.024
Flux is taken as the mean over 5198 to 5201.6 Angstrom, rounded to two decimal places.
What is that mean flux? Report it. 0.91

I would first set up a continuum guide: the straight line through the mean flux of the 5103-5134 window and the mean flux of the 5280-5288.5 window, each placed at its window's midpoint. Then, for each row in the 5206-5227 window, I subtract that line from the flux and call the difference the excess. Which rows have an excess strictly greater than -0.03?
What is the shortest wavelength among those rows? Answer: 5209.36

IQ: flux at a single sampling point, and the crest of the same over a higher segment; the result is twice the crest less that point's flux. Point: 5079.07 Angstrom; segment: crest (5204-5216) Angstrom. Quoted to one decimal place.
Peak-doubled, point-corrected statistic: 1.0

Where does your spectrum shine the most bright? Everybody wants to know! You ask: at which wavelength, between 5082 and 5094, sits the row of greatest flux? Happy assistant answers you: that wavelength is 5086.09 Angstrom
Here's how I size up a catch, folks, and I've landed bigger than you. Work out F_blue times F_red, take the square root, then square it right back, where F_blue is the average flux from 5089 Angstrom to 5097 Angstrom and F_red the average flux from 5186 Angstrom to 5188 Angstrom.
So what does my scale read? 0.62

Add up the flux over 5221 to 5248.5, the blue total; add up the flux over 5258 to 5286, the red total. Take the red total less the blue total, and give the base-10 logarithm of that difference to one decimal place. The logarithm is -0.9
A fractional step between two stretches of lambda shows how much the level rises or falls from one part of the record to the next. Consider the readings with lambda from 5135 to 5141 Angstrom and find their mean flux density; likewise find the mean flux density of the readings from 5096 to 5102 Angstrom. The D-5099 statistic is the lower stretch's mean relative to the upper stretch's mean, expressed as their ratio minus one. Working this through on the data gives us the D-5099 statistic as -0.18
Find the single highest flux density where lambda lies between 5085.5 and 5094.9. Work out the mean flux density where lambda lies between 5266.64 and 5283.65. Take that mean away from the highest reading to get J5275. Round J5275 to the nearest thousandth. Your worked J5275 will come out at 0.085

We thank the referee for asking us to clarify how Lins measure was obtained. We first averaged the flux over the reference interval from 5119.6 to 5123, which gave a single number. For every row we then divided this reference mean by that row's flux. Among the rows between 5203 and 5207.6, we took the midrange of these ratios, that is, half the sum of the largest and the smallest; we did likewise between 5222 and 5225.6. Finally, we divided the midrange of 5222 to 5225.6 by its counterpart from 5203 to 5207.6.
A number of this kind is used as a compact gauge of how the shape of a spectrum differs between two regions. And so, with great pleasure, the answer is 0.91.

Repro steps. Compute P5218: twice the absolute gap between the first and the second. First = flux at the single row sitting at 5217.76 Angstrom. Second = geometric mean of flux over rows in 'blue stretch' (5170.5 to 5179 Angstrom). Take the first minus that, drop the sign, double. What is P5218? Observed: 0.31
